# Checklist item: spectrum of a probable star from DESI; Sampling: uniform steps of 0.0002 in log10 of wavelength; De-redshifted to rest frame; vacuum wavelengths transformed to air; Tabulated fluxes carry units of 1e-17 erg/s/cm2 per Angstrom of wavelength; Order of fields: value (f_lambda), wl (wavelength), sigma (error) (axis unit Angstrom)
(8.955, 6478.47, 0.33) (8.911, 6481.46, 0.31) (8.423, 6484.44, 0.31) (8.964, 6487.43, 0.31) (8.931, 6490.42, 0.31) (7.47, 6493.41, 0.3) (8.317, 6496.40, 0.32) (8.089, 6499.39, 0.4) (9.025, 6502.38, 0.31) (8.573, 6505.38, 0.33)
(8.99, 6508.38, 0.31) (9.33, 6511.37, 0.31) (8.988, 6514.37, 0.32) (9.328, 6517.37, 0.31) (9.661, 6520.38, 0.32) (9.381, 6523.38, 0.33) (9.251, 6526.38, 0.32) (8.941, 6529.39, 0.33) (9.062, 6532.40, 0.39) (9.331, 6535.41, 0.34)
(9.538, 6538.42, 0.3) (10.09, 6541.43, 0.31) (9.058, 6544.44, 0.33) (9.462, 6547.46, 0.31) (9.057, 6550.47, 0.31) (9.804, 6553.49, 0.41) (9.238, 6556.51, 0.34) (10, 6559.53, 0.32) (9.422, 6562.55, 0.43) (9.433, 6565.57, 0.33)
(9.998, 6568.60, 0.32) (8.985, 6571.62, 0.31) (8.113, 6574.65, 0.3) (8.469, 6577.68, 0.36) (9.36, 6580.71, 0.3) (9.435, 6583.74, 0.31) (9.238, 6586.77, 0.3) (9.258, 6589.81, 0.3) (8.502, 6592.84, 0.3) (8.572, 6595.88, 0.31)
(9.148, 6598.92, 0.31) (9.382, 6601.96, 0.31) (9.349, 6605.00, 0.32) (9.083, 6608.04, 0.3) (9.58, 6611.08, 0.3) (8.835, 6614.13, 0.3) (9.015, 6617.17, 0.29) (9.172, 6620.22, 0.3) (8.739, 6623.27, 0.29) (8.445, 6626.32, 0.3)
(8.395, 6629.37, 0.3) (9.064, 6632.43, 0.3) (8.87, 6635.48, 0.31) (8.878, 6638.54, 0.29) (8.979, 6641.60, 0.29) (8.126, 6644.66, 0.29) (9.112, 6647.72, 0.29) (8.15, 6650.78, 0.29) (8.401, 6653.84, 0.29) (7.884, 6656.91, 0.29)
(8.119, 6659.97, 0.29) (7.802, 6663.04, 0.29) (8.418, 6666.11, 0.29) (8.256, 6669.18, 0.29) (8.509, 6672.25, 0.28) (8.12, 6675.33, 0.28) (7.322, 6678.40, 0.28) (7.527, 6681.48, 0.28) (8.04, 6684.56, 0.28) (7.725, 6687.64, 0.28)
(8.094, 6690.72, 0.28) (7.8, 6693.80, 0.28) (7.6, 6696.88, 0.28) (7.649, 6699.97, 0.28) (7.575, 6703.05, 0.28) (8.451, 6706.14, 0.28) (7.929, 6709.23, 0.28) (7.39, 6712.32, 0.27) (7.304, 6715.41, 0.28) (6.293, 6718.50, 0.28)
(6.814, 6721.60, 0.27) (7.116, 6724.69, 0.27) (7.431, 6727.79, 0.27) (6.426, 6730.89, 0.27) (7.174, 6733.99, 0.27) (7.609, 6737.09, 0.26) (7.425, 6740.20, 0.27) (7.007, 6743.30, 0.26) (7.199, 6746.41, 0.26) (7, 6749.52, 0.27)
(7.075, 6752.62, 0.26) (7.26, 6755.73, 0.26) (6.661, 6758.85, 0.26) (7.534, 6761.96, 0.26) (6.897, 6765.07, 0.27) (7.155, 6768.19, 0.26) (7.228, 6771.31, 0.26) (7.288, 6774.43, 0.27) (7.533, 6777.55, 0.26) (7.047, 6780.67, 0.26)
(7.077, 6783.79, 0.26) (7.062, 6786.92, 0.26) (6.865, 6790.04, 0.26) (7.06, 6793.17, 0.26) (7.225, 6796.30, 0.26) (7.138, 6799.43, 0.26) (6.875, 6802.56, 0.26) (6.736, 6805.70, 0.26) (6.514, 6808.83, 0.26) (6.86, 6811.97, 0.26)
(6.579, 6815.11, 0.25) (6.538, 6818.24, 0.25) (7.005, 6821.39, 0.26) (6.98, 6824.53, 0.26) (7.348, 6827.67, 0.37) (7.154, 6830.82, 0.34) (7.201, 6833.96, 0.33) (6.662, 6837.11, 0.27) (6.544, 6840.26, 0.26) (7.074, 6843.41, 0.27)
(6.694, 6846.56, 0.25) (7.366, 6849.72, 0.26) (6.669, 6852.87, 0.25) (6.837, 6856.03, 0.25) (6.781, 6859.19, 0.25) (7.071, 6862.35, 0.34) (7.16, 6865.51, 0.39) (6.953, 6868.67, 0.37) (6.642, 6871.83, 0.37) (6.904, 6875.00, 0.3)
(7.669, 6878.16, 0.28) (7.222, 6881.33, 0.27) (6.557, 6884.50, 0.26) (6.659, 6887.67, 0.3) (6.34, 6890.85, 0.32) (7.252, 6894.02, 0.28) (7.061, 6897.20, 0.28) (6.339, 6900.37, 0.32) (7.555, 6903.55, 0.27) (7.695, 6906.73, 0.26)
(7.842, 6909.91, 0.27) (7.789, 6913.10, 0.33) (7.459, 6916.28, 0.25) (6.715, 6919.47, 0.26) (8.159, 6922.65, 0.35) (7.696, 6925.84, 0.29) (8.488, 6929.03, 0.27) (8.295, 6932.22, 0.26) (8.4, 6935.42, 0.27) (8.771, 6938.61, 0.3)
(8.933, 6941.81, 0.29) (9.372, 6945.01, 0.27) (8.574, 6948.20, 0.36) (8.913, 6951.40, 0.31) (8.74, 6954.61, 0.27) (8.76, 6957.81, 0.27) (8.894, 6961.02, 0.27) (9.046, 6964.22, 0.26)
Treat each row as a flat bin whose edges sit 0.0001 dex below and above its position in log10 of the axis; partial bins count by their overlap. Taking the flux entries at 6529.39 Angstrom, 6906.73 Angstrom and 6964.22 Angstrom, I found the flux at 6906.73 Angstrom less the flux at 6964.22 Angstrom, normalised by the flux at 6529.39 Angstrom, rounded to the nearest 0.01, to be -0.15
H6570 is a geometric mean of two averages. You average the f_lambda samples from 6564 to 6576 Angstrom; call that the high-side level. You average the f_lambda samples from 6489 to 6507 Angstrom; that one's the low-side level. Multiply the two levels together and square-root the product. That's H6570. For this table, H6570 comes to 8.8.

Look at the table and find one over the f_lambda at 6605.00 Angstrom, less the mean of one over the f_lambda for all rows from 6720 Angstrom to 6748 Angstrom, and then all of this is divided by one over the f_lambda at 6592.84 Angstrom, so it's -0.29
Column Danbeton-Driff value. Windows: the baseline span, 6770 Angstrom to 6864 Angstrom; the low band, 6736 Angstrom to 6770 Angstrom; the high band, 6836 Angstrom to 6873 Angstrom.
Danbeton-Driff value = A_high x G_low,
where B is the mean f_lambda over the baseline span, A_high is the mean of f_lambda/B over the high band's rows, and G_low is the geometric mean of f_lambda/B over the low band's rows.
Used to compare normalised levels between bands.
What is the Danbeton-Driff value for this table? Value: 1.01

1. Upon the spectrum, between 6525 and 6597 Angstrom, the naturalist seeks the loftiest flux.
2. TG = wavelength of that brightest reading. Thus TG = 6541.43 Angstrom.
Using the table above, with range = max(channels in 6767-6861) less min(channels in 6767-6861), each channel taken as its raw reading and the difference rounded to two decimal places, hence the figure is 1.02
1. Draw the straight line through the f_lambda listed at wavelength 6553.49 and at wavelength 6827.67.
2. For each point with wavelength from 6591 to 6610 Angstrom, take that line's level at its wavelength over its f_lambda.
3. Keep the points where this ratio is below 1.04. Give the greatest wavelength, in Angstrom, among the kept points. 6608.04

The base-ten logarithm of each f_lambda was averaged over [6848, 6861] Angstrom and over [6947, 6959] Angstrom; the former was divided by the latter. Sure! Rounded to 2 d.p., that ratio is 0.89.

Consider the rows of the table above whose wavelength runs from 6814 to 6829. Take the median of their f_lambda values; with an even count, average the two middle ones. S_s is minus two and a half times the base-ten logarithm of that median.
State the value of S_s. -2.11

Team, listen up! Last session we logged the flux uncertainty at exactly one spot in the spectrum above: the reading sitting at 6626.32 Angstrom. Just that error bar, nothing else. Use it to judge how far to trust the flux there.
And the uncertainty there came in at 0.300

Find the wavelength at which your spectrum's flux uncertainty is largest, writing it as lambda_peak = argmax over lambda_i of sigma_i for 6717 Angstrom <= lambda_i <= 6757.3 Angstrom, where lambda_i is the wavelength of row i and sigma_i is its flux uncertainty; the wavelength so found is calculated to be 6718.50 Angstrom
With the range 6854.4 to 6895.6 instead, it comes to 6865.51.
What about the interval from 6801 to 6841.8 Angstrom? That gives 6827.67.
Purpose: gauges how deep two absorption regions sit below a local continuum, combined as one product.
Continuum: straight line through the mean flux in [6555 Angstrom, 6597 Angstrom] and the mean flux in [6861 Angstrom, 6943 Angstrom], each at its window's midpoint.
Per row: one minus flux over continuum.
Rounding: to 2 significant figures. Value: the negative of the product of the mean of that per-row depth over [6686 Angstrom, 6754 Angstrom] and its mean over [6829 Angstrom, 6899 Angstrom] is -0.011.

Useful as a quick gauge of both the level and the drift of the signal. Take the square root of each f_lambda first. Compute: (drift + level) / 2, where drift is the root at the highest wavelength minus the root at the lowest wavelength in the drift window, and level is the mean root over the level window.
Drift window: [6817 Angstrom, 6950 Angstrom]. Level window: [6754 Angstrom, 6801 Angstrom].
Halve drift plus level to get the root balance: 1.52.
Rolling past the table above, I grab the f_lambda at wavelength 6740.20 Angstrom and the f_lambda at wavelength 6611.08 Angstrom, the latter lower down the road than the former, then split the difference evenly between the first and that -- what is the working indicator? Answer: 8.5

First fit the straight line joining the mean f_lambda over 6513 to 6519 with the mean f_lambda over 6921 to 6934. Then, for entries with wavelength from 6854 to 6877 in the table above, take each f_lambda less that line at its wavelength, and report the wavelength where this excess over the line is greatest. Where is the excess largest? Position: 6865.51 Angstrom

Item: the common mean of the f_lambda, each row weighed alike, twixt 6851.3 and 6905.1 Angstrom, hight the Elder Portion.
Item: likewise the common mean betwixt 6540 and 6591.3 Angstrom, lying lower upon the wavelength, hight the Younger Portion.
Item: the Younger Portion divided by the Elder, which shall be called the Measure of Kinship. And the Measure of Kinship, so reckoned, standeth 1.35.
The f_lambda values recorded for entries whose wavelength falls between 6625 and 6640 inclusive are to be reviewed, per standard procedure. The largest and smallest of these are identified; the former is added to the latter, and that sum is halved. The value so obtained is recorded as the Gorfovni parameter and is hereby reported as 8.7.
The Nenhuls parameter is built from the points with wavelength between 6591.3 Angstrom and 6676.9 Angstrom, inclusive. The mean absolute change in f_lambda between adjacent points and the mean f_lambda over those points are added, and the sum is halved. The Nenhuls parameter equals 4.5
